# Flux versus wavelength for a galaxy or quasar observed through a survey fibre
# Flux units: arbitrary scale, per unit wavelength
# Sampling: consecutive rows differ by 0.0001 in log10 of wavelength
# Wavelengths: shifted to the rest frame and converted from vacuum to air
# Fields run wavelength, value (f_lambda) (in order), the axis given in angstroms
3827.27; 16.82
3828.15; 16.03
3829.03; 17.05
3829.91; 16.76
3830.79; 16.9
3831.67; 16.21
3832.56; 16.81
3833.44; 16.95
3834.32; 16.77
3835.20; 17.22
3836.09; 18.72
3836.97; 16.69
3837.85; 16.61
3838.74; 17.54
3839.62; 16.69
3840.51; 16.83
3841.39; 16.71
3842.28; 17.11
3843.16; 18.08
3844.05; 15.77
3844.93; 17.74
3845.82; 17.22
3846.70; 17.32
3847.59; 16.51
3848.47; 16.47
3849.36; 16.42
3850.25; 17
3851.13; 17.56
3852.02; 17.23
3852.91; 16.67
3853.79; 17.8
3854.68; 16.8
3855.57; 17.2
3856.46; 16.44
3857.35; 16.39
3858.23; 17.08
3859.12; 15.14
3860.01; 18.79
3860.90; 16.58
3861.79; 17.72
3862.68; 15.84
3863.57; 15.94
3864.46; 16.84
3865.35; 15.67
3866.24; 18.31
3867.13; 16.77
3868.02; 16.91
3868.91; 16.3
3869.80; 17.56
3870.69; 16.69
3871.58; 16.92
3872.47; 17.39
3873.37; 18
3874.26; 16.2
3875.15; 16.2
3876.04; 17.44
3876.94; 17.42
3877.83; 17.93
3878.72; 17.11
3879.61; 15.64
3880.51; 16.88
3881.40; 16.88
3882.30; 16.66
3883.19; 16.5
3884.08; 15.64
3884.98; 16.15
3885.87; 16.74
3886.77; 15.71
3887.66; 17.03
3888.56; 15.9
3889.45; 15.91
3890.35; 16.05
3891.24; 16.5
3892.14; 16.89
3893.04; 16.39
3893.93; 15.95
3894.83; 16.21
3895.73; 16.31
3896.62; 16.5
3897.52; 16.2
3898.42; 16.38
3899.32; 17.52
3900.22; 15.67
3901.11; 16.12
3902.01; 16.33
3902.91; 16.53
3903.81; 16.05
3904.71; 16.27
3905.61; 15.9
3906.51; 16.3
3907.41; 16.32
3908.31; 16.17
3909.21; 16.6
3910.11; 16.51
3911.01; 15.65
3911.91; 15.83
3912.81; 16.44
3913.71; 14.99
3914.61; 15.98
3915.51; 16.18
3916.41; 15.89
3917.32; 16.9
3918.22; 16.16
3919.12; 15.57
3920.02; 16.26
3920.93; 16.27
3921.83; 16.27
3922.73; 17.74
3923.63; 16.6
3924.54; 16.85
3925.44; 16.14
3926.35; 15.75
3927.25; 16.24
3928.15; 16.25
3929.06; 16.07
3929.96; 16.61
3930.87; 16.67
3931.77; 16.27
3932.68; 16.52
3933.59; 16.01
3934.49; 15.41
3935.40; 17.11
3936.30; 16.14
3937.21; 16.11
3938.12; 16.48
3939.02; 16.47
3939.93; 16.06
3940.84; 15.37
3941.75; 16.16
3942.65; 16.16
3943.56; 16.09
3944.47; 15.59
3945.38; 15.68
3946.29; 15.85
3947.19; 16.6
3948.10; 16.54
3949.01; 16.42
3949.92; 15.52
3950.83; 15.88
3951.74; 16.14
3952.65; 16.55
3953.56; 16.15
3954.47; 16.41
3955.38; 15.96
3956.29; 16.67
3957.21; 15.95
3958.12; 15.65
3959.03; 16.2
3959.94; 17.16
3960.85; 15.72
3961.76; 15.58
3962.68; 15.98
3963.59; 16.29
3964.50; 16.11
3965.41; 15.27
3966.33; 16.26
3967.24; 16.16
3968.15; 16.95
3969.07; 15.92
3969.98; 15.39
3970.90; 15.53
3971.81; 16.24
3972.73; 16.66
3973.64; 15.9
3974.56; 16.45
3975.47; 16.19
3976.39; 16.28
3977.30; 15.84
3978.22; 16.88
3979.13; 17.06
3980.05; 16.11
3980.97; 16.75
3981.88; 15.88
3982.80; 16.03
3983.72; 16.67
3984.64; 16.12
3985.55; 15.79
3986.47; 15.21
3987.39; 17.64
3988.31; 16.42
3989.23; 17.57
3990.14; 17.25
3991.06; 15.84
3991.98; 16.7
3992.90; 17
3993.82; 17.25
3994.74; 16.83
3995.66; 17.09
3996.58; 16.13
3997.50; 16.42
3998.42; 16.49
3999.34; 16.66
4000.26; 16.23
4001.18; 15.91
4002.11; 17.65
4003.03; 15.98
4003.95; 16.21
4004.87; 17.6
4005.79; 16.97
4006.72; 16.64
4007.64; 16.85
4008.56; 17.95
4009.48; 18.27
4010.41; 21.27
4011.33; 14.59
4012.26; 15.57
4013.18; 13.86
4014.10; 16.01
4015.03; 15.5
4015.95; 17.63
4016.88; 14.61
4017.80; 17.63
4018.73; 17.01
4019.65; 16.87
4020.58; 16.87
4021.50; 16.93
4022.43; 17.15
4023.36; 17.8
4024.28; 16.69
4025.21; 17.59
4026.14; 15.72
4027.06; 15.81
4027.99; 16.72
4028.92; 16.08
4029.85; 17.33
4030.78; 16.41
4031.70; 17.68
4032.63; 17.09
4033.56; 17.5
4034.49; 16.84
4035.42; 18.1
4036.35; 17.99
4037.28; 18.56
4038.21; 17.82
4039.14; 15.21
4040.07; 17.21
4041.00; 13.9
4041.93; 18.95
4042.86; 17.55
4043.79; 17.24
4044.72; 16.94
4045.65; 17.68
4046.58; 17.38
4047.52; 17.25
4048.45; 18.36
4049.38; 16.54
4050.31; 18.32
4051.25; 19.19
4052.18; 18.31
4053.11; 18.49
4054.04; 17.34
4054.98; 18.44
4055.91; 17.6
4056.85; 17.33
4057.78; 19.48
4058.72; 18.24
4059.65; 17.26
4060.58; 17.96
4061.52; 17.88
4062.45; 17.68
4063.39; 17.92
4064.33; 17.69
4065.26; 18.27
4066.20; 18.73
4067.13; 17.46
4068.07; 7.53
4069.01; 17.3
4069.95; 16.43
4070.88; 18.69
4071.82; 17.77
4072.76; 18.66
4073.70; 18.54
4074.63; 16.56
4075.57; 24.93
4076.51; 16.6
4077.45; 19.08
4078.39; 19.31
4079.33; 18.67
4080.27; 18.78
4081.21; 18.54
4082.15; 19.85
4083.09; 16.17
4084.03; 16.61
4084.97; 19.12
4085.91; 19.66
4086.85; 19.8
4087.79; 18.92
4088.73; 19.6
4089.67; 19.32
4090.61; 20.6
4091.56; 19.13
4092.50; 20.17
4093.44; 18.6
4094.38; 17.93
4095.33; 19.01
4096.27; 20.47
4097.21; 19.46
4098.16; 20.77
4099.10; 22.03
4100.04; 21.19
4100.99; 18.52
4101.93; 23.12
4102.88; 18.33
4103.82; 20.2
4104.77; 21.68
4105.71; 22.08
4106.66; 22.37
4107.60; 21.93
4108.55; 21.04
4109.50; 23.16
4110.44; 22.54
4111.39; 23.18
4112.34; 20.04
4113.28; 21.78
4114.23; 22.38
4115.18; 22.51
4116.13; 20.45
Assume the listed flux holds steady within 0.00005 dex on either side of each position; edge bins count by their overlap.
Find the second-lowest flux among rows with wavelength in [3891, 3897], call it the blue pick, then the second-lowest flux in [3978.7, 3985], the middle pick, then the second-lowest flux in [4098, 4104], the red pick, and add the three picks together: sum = 50.8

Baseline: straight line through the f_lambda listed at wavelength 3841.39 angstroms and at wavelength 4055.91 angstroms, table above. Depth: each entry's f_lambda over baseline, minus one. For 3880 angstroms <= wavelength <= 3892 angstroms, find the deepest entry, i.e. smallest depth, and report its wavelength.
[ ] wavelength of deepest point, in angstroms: 3884.08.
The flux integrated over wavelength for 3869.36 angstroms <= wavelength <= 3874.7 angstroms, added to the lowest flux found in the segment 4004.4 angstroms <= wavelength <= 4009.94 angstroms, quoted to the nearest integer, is 108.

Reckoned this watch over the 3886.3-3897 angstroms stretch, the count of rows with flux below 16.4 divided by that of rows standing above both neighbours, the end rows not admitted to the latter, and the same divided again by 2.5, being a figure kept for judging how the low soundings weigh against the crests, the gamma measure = 1.6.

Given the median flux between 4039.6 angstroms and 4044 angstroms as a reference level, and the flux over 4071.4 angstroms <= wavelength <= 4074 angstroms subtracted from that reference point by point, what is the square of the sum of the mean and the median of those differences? 5.7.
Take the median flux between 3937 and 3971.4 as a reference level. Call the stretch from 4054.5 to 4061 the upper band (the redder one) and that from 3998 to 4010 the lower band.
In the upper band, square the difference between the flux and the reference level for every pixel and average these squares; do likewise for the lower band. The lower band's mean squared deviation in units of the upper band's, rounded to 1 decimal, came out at 0.3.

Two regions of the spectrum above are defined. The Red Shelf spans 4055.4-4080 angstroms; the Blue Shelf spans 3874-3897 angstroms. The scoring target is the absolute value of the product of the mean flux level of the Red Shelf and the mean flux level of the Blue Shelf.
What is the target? 294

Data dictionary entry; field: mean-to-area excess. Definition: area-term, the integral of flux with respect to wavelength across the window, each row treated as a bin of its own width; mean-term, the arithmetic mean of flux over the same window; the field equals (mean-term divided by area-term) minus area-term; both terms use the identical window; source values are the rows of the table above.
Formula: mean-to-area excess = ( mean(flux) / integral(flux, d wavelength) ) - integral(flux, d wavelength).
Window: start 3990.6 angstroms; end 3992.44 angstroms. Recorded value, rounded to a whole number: -29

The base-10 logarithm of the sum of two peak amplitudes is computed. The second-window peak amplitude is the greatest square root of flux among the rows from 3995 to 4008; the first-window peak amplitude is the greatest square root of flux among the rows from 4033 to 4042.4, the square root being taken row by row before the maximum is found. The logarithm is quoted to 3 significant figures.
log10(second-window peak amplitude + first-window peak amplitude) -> 0.932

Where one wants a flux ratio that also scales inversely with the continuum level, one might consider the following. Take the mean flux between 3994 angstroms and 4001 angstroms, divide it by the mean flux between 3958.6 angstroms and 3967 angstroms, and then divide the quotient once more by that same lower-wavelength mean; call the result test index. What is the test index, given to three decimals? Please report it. 0.064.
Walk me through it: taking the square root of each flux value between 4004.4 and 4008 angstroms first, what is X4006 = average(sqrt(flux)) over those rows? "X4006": 4.12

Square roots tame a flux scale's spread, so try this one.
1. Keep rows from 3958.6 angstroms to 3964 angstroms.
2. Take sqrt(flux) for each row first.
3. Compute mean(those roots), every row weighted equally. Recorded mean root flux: 4.02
